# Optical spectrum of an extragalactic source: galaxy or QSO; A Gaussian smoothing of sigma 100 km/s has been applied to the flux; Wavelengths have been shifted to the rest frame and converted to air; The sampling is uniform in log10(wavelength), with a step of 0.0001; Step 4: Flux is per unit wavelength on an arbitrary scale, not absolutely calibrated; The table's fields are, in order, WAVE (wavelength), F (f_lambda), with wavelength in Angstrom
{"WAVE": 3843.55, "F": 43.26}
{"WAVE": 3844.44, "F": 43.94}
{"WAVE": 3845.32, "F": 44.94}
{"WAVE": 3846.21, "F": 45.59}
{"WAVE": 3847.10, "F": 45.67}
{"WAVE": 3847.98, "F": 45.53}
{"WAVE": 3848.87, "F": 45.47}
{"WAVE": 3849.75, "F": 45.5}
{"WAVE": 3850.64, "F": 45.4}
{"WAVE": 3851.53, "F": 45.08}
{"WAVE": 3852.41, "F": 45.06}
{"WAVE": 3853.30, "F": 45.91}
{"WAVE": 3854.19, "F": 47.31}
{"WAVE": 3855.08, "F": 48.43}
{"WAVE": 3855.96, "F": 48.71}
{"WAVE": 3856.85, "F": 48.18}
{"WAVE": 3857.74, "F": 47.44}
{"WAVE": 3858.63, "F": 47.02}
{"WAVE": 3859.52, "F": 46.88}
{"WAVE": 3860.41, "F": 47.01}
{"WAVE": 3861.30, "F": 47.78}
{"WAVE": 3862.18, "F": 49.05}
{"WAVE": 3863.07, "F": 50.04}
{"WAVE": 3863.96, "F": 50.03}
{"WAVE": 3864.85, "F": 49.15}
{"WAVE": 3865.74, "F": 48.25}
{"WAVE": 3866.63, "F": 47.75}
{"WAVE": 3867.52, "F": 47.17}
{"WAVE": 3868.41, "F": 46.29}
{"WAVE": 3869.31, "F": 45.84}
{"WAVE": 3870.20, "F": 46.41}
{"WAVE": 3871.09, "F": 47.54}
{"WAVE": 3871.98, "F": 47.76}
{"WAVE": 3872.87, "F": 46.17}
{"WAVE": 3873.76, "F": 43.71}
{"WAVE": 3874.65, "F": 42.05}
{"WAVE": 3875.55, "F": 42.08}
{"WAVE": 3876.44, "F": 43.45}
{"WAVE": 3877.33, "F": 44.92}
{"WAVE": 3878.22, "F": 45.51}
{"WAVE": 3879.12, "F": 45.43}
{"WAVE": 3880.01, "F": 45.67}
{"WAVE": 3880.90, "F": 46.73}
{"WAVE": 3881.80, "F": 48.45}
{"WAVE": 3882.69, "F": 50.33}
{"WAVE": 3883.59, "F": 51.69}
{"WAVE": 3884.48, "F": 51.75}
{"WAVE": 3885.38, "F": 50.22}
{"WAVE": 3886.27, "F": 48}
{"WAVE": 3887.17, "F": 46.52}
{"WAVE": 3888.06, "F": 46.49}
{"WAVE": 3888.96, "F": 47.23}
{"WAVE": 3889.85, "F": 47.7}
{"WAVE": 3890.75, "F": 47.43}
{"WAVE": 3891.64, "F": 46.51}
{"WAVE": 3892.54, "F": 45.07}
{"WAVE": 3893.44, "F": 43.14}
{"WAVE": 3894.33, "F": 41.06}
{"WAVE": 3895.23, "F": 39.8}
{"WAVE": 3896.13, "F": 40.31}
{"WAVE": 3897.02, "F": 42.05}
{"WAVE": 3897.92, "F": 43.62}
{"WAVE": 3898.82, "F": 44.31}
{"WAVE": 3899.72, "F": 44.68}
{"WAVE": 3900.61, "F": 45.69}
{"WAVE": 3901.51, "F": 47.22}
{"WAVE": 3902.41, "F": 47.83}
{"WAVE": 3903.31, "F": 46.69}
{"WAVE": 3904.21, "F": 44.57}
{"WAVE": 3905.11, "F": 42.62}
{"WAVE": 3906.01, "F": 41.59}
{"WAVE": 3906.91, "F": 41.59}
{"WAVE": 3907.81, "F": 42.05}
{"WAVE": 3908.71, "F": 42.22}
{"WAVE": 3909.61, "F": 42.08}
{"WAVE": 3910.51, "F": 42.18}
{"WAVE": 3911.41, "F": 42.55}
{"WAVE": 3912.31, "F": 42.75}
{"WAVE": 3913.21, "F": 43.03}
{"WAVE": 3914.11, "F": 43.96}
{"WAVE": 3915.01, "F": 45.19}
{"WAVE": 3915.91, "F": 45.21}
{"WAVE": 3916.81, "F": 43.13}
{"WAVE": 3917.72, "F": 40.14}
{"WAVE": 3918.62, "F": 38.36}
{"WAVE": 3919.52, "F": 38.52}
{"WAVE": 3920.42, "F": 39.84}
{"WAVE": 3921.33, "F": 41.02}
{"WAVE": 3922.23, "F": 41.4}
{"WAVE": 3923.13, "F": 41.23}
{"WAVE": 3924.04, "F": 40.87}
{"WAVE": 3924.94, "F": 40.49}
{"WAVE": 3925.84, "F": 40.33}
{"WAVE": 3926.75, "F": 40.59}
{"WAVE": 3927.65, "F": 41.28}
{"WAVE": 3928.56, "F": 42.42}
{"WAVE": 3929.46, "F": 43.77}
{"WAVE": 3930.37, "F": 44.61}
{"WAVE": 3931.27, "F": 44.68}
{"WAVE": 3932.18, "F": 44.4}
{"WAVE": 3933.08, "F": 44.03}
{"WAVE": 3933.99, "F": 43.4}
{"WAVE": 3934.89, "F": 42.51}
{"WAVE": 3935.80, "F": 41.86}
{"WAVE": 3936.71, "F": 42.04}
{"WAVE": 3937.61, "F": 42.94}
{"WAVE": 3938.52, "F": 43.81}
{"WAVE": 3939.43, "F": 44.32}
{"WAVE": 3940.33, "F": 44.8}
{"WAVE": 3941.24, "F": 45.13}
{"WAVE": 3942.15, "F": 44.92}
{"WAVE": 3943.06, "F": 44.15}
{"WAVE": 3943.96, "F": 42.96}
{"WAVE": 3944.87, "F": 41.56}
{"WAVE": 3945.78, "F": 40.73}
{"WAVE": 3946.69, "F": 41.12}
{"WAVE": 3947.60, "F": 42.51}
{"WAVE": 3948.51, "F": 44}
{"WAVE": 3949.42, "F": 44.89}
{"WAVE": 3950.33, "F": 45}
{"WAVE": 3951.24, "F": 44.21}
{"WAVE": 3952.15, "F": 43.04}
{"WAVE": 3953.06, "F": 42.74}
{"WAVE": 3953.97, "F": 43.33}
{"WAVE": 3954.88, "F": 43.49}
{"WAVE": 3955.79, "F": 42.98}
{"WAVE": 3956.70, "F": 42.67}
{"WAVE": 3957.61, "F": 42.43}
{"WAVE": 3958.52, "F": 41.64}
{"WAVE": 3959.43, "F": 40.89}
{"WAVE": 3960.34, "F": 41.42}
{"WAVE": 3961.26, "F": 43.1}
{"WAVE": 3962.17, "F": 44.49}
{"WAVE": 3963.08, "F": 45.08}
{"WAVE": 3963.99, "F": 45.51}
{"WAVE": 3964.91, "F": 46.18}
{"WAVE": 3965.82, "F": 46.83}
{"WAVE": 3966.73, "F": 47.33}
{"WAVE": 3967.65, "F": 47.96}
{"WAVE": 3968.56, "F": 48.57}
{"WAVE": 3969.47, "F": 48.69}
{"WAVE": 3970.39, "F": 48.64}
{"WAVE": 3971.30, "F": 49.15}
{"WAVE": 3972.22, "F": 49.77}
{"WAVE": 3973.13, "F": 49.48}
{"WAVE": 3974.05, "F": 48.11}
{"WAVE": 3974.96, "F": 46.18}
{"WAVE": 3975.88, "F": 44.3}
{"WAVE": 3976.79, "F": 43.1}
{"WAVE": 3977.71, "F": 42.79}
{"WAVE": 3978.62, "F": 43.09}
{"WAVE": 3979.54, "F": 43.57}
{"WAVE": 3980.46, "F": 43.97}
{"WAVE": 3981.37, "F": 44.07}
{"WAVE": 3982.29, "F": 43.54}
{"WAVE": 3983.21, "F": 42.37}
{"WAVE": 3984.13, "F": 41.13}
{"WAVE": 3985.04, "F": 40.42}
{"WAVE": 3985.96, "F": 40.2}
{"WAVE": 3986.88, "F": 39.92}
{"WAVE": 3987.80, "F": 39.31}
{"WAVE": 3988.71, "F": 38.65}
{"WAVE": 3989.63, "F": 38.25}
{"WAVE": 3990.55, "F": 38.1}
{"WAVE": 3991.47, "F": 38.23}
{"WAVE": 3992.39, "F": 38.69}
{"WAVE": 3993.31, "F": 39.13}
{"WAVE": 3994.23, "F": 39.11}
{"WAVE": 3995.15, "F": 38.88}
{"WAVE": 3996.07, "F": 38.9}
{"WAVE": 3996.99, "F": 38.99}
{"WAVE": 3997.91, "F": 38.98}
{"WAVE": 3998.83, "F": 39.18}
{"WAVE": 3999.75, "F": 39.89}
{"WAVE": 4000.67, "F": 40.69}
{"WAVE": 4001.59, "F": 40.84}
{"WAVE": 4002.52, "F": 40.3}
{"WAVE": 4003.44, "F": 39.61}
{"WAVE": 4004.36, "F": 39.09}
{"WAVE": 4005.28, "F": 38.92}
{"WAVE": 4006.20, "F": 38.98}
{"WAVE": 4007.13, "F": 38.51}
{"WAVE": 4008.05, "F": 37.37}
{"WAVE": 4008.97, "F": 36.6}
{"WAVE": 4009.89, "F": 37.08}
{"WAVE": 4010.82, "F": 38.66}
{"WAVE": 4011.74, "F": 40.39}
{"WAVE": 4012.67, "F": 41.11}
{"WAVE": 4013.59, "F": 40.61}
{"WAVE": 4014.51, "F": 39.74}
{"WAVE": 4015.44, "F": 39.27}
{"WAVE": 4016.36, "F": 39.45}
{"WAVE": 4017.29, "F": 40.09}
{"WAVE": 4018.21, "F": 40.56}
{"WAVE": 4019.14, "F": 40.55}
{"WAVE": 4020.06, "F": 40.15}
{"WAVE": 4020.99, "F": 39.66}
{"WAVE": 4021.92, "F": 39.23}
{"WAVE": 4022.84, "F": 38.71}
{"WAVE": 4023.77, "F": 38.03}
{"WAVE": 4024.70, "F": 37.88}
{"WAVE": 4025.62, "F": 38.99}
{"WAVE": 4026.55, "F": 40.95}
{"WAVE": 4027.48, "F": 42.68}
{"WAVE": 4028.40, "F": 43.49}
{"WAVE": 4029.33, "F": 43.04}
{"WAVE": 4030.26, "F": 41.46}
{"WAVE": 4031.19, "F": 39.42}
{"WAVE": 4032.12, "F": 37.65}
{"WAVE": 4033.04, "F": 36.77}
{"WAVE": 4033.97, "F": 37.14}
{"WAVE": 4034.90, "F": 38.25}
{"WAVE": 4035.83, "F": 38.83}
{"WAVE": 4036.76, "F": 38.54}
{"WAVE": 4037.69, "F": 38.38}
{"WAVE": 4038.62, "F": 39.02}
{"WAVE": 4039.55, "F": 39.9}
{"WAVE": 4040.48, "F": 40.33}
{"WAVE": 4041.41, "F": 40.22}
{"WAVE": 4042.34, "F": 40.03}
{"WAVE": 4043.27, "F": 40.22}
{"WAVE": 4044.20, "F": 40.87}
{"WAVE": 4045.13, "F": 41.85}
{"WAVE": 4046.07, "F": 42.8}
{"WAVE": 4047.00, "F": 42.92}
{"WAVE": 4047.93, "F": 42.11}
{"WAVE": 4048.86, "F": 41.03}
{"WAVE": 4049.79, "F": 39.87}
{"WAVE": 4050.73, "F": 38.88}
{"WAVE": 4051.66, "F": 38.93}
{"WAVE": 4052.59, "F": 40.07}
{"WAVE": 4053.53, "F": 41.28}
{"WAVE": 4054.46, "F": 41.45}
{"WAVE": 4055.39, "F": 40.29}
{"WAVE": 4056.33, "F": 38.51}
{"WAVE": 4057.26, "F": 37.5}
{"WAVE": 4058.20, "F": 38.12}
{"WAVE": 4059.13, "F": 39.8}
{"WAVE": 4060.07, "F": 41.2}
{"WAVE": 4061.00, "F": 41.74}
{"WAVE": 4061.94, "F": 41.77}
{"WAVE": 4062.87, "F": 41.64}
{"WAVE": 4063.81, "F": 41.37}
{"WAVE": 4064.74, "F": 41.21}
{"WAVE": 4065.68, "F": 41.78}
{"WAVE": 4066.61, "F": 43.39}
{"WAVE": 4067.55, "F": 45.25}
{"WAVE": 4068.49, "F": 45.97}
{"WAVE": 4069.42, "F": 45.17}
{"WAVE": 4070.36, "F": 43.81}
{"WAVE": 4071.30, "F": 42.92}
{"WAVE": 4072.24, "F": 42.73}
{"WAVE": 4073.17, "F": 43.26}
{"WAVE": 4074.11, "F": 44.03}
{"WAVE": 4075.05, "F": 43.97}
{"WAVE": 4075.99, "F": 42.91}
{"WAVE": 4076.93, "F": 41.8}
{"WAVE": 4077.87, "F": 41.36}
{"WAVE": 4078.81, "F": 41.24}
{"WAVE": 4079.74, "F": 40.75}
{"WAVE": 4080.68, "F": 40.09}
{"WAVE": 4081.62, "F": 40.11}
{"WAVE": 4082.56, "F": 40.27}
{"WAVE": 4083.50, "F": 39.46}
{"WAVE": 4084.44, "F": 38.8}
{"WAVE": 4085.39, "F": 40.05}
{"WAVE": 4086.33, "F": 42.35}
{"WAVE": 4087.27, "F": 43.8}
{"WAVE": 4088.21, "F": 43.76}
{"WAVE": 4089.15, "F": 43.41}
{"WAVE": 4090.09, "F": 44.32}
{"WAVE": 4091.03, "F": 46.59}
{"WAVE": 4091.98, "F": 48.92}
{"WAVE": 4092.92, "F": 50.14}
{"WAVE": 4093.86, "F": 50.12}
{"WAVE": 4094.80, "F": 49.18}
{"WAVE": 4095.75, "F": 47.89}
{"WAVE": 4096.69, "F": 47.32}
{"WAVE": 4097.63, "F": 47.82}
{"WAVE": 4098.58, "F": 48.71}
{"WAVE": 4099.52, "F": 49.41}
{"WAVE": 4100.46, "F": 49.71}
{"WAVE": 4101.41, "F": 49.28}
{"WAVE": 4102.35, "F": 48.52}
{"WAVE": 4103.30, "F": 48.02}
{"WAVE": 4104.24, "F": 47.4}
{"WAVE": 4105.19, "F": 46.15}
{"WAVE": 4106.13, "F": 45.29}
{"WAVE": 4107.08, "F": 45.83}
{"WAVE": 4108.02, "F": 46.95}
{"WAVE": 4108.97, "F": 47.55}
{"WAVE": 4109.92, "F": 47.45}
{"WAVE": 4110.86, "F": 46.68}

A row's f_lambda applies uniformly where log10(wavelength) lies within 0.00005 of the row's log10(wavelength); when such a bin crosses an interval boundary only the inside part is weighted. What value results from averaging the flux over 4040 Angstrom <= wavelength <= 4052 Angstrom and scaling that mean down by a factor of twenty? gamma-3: 2.04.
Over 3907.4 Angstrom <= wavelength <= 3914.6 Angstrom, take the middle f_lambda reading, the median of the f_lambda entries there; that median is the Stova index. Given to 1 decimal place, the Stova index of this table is 42.4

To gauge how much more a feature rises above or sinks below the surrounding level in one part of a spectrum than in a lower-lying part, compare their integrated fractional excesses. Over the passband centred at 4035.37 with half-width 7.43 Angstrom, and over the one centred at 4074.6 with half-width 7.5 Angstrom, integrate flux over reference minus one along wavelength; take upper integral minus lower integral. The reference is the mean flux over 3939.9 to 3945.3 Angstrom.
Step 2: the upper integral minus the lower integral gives 1.1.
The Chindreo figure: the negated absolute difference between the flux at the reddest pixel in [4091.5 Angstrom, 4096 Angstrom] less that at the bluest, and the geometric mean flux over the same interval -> -50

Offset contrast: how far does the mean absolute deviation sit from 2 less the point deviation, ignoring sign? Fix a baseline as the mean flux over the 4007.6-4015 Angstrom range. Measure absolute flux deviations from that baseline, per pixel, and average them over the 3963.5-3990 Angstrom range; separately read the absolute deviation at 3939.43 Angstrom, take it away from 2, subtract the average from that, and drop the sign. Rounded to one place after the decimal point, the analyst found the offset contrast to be 9.0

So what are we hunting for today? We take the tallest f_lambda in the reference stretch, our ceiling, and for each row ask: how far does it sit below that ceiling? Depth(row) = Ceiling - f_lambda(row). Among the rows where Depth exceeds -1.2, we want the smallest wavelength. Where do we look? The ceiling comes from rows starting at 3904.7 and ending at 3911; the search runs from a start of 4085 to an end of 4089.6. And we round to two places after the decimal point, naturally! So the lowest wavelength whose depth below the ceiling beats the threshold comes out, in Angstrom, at 4085.39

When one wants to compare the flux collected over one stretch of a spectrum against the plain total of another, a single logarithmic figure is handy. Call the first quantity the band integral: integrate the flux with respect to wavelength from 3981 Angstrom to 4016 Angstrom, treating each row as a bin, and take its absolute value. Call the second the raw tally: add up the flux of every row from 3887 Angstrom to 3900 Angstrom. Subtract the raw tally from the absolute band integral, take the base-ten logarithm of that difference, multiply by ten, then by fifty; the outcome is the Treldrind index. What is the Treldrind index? 1428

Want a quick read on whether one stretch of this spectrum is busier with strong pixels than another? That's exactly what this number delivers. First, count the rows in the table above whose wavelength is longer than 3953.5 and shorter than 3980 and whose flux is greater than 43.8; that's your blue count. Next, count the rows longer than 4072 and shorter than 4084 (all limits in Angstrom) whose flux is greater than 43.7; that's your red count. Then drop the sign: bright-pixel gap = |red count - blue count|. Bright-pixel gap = 14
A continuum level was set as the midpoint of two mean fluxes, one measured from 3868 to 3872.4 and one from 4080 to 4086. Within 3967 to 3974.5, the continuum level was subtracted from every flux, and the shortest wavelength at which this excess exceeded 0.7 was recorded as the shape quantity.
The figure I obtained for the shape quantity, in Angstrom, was 3967.65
